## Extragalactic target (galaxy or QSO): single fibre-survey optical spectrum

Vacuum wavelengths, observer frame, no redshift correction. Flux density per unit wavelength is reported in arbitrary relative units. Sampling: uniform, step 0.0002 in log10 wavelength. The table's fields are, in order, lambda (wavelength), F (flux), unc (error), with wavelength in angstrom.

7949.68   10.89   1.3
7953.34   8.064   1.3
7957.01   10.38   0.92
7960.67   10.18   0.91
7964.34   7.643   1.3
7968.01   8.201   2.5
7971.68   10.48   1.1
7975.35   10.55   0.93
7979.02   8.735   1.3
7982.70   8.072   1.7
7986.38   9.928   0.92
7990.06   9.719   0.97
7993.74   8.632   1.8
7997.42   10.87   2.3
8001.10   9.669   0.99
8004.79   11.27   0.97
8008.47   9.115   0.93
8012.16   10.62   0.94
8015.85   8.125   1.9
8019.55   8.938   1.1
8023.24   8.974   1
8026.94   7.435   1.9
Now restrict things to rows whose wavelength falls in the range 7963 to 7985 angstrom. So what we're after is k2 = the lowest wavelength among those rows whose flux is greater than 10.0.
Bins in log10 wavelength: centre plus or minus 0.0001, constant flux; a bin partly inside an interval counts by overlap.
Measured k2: 7971.68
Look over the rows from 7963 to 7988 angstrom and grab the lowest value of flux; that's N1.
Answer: 7.643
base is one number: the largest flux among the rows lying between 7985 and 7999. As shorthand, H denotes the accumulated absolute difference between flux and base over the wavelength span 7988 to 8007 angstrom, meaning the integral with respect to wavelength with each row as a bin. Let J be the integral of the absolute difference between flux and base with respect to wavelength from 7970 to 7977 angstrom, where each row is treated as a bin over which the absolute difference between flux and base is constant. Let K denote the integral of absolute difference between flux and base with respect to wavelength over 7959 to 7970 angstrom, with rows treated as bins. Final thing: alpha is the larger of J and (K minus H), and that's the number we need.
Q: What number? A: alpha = 5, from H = 19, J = 2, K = 24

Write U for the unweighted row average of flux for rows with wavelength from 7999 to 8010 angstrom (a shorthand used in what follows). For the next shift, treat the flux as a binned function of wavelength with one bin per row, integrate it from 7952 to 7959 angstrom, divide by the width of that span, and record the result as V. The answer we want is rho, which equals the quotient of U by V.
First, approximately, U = 10.0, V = 9.3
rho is 1.07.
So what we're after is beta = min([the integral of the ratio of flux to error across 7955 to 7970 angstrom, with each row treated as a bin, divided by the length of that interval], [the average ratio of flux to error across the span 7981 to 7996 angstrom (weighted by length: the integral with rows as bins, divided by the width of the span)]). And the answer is 7.53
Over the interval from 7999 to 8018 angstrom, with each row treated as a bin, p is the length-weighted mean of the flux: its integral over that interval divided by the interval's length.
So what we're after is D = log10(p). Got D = 0.989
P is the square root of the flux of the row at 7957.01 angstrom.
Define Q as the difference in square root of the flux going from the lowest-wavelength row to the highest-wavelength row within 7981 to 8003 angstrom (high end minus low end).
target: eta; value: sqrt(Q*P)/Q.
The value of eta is 3.46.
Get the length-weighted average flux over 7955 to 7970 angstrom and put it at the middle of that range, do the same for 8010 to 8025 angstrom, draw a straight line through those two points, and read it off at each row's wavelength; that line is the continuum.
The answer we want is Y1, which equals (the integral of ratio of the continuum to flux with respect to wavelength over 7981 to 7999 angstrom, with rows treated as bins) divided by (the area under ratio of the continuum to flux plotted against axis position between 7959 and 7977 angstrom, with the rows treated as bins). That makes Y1 0.99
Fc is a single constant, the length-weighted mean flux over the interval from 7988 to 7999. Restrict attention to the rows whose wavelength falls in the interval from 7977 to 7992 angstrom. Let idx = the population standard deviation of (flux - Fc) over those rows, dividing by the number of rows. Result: 0.75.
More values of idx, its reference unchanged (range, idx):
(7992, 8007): 1.04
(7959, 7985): 1.15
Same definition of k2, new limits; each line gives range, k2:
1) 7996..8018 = 7997.42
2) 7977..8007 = 7997.42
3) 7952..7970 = 7957.01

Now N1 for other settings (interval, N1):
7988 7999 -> 8.632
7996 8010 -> 9.115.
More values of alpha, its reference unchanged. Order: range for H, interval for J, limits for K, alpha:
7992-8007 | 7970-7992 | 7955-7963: 29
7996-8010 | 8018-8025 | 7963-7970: 13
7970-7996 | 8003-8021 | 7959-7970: 25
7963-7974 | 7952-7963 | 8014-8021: 15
